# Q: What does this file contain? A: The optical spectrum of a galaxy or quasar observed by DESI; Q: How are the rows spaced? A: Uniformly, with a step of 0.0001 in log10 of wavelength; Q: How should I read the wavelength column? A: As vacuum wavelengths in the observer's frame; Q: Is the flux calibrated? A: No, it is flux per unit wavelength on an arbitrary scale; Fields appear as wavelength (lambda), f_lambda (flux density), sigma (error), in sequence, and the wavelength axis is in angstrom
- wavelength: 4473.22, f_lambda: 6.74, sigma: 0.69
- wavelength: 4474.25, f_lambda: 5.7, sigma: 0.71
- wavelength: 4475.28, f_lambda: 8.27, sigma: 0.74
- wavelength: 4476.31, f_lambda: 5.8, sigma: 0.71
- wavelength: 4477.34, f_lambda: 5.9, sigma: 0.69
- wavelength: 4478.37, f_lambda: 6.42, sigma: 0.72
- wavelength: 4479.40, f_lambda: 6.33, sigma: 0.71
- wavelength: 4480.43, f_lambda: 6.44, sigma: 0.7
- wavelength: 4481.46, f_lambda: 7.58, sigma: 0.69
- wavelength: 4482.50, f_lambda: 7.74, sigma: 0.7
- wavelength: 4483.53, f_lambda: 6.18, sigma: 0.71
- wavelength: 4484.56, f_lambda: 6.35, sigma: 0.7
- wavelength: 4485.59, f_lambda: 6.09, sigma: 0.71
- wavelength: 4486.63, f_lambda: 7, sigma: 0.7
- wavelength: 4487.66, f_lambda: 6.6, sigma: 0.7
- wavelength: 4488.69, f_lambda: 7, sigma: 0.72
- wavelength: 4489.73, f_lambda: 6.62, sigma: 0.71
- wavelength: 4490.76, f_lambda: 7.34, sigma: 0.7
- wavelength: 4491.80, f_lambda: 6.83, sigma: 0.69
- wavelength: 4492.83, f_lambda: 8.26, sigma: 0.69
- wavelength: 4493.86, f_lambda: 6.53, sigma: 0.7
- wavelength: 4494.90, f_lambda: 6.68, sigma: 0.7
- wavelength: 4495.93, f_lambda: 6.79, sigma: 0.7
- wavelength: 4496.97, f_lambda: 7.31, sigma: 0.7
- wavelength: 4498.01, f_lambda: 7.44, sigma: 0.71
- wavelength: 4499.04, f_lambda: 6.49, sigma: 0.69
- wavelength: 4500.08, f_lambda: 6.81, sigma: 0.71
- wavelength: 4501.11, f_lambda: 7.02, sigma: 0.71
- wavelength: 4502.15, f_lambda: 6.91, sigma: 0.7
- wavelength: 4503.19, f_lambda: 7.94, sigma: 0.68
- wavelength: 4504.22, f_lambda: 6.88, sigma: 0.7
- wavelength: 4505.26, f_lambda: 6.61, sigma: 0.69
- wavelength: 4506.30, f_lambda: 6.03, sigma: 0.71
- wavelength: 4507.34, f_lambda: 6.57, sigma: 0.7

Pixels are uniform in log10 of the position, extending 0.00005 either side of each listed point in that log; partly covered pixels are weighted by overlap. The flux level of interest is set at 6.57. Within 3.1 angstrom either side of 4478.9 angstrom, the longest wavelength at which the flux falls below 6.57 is 4480.43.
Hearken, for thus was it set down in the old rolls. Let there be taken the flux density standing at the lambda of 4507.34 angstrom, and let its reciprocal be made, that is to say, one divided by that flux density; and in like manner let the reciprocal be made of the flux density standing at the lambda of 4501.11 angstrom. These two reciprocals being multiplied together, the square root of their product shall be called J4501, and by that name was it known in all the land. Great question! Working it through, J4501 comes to 0.1472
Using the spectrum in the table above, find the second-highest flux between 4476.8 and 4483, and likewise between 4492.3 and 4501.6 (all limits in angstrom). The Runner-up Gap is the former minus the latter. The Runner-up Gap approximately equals 0.1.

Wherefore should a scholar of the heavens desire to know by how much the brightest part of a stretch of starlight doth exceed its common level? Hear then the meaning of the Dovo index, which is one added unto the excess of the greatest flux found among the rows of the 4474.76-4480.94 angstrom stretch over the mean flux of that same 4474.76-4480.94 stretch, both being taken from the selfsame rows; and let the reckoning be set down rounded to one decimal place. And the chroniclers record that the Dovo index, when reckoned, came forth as 2.7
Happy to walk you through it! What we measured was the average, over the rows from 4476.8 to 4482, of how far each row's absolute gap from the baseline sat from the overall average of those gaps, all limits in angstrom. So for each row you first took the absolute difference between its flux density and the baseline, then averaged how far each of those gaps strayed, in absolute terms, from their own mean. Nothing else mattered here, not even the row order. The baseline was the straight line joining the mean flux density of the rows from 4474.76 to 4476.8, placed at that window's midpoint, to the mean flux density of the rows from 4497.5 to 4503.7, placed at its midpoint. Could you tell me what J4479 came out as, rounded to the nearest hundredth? 0.17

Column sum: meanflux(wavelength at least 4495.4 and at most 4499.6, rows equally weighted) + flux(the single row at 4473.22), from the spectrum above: 13.7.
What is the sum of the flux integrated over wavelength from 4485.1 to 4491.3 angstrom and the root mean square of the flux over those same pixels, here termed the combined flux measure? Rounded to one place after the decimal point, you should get 48.8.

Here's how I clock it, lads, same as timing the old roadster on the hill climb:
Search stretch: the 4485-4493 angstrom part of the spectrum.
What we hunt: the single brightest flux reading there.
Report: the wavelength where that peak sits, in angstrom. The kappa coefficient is 4492.83 angstrom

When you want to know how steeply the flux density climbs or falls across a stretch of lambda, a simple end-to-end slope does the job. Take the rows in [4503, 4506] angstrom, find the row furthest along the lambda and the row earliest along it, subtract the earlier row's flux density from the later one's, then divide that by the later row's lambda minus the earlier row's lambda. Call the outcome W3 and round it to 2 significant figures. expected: -0.64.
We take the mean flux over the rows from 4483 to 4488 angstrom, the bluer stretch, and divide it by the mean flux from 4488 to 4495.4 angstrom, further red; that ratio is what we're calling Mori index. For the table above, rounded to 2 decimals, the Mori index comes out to 0.92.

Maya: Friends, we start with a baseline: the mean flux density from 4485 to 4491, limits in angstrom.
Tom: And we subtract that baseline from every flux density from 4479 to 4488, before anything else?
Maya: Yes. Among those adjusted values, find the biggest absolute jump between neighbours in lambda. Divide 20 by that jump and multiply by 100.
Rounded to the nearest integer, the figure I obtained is 1282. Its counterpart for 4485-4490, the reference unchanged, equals 2198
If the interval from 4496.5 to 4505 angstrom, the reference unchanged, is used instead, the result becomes 1887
